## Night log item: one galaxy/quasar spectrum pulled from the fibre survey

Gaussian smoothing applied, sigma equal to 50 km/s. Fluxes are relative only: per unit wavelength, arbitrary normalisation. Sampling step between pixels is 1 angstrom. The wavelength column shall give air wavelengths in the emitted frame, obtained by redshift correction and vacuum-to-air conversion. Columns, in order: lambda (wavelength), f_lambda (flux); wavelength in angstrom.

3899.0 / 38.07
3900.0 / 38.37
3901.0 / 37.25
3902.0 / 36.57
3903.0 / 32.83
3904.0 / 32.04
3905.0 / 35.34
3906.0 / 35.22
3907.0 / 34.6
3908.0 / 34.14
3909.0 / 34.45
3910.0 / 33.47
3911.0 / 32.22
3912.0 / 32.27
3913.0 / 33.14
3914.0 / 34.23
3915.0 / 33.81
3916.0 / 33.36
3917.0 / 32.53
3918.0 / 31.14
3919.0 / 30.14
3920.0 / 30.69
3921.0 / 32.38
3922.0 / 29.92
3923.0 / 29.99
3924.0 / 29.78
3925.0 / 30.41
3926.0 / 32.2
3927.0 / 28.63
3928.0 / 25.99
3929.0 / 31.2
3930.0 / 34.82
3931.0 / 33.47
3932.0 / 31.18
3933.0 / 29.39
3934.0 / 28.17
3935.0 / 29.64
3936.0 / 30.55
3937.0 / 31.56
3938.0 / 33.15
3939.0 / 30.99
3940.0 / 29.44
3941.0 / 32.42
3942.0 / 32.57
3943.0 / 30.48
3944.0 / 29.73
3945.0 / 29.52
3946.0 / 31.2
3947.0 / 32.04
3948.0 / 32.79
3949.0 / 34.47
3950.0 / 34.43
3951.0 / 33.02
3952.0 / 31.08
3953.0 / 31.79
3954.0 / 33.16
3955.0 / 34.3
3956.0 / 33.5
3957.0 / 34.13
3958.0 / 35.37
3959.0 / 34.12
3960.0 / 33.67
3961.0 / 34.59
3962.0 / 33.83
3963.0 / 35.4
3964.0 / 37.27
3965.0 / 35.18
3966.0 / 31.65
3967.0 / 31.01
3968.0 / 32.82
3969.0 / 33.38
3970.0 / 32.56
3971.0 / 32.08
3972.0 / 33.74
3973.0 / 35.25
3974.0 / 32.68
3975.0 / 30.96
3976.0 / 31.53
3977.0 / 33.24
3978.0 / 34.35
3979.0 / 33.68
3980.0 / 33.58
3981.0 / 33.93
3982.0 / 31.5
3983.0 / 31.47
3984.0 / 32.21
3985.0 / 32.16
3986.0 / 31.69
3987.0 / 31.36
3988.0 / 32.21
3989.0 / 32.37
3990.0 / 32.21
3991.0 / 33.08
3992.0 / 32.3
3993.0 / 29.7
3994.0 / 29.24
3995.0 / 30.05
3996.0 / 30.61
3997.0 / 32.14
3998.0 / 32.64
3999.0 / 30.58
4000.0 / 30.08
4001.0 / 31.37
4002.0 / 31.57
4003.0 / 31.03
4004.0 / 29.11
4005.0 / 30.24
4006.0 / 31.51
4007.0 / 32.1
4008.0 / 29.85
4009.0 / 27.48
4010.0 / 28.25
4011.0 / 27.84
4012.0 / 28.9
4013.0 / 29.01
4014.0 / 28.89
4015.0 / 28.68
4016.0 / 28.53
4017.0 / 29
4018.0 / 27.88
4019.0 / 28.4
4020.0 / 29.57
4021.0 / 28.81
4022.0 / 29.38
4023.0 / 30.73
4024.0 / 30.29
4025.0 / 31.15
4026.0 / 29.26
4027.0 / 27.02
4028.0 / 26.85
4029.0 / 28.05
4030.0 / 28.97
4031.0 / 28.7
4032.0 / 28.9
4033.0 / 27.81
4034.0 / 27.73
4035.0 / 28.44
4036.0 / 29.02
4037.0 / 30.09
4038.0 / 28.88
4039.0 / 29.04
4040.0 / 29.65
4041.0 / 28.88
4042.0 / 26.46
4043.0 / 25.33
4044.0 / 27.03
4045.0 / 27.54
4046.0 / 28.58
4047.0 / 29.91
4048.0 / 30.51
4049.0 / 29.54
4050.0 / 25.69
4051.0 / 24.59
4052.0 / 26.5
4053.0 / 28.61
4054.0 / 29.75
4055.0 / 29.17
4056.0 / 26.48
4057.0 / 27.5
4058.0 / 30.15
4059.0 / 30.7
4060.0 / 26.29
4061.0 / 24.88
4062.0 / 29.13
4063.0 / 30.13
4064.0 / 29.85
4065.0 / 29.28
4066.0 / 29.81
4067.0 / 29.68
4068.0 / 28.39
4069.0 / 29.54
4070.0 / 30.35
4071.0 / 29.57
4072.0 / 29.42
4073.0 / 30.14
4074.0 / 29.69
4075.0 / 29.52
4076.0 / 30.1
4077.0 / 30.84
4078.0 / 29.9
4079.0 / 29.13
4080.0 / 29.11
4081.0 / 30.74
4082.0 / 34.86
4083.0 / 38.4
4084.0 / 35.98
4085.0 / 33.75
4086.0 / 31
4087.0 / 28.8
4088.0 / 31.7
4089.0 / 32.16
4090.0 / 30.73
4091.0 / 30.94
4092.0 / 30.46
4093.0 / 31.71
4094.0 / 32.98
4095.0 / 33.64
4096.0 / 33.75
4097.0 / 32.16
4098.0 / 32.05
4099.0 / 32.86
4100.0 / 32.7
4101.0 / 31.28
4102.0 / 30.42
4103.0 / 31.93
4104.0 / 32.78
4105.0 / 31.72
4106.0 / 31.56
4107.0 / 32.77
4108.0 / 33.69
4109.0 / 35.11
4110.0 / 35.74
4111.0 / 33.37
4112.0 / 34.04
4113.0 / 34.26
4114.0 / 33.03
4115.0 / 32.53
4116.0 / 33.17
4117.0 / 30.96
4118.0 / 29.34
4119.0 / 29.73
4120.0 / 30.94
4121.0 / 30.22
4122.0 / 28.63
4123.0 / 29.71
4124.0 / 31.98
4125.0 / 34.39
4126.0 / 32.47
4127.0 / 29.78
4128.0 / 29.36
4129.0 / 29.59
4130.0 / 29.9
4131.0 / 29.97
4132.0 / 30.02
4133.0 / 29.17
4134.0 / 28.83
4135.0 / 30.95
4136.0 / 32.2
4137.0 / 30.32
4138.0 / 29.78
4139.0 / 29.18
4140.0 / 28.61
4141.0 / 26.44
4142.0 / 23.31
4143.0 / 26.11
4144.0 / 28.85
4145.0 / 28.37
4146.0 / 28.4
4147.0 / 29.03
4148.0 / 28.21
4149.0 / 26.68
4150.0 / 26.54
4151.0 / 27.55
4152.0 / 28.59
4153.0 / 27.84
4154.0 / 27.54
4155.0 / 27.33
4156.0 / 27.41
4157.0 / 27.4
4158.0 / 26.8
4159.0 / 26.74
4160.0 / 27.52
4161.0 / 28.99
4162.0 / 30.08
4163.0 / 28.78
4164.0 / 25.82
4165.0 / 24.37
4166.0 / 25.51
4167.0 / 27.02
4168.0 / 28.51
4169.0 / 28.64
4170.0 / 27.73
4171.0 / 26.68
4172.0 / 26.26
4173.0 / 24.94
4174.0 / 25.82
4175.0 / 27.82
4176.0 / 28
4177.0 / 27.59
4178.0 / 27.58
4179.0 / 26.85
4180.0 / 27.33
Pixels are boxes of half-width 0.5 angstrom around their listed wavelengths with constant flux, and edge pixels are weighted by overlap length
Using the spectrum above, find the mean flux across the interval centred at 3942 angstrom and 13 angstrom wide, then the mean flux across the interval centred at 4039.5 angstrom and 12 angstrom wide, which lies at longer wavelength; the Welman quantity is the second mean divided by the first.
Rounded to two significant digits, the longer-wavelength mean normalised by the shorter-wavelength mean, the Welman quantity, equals 0.90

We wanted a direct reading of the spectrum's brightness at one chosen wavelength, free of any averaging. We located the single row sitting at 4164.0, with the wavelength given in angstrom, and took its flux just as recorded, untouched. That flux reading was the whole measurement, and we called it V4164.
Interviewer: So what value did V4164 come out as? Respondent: 25.82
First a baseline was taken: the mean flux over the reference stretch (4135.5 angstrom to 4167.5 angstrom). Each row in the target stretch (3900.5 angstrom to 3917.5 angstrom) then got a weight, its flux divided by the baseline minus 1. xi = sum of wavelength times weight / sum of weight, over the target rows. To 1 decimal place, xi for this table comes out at 3908.4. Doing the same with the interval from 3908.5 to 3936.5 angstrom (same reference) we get 3920.0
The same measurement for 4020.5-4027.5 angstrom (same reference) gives 4023.6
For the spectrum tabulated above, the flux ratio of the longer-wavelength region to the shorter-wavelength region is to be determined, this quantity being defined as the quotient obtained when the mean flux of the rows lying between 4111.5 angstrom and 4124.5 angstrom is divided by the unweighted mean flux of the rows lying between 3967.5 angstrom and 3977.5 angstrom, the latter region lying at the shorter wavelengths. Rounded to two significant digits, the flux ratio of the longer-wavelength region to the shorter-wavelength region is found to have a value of 0.96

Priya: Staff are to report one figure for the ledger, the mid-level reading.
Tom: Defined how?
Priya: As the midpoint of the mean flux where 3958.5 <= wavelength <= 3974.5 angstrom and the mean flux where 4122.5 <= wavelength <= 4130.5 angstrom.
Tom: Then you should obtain 32.3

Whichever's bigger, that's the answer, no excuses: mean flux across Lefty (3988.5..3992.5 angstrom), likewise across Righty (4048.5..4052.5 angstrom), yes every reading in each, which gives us 32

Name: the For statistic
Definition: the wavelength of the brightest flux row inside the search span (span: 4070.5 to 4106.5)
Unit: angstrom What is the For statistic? 4083.0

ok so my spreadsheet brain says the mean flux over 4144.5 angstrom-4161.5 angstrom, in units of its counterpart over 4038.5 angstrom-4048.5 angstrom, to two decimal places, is 0.98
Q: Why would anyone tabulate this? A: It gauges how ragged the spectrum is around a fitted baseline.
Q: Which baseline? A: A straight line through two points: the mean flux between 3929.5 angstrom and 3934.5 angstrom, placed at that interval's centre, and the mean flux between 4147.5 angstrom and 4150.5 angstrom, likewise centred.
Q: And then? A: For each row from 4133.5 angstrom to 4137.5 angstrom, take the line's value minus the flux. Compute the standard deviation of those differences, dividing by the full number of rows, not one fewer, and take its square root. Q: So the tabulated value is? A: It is 1.1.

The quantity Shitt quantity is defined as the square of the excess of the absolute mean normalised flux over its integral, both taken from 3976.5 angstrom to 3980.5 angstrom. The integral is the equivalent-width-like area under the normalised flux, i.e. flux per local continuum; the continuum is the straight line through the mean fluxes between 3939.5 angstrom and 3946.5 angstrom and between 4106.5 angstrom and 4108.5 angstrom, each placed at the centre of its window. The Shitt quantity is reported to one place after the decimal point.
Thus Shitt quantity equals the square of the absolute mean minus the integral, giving 10.4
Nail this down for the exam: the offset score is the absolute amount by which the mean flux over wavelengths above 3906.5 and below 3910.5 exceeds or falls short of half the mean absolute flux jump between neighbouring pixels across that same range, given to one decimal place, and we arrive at 33.9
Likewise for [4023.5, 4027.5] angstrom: 28.6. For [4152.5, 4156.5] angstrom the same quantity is 27.4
